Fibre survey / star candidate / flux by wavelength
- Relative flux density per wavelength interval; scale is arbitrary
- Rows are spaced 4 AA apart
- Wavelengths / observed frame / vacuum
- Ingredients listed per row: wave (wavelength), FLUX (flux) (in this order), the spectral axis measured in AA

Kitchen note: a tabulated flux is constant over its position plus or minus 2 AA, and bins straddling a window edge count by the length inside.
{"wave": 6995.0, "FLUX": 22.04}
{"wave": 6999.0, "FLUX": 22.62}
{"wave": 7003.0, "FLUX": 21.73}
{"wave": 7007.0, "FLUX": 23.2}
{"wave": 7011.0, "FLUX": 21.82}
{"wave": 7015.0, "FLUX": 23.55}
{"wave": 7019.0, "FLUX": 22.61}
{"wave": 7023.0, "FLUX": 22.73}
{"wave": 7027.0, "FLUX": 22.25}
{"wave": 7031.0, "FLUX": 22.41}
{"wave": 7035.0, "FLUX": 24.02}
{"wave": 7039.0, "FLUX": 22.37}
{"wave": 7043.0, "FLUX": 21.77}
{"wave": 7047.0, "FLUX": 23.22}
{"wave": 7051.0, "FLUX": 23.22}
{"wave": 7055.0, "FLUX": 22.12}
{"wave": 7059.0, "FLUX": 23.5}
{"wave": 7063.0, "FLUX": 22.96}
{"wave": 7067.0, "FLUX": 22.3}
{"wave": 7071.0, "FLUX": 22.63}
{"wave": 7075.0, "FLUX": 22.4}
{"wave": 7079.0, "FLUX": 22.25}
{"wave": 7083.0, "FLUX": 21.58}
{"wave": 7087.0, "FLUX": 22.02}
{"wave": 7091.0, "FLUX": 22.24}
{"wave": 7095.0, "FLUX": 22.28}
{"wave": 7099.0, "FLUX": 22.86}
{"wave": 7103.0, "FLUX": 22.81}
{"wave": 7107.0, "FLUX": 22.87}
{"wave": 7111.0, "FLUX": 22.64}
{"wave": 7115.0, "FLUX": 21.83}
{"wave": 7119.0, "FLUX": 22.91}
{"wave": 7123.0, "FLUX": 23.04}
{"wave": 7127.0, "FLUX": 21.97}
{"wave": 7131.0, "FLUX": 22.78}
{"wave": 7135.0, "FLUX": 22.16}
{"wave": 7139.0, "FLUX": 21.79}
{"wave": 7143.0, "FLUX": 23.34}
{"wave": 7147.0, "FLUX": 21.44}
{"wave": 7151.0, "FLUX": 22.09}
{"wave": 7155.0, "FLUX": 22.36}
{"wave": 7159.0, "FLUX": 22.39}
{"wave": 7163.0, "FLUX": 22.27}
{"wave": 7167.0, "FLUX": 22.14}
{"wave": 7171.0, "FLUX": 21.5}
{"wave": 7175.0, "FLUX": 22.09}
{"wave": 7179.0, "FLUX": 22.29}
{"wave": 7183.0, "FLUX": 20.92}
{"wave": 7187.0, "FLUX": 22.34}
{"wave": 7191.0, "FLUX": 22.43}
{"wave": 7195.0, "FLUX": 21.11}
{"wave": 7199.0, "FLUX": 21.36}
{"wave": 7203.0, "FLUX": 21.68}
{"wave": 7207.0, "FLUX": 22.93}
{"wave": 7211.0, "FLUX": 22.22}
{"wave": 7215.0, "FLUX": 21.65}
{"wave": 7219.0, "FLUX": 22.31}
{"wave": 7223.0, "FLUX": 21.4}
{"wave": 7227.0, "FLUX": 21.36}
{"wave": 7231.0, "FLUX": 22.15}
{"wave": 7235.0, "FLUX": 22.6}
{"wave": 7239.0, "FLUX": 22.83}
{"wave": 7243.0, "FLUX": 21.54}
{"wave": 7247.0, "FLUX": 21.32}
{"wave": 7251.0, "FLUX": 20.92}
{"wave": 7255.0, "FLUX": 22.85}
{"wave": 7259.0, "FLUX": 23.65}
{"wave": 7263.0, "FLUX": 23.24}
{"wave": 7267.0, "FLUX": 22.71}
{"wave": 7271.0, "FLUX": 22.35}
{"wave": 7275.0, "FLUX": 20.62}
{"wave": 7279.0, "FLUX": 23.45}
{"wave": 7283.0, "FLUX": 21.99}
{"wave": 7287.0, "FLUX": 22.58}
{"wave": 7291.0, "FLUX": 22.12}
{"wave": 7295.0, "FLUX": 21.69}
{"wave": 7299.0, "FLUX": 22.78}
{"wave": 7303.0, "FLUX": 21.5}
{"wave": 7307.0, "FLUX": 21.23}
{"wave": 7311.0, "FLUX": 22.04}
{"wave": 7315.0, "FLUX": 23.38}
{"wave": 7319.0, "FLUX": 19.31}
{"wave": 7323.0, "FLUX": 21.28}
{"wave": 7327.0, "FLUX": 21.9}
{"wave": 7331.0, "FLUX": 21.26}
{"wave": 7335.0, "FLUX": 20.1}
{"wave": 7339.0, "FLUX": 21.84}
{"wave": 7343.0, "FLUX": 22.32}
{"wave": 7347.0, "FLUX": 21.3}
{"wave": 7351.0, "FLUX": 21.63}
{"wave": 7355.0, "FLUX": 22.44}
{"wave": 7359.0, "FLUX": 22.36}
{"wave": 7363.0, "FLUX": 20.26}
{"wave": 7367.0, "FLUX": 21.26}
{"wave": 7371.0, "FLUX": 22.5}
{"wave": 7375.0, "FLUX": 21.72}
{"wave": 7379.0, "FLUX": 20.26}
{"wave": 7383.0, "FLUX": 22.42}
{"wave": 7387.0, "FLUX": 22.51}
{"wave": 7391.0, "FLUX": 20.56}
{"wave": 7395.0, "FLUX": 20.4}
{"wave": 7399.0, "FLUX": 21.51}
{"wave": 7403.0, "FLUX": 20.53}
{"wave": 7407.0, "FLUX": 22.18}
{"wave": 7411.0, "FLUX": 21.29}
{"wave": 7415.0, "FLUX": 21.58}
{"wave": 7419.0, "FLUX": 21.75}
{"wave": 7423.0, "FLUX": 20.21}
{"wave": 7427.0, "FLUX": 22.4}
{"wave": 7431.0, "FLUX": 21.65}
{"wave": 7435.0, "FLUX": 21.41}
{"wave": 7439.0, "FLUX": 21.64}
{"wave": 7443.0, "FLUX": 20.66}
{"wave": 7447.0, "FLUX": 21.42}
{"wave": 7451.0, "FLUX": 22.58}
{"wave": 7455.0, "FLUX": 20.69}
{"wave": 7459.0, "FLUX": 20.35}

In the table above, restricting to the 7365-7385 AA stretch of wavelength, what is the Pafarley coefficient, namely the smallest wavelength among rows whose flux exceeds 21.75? 7371.0 AA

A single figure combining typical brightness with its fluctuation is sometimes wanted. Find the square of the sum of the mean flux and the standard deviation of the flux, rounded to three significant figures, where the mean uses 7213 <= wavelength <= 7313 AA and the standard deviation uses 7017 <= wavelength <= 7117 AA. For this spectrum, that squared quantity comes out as 514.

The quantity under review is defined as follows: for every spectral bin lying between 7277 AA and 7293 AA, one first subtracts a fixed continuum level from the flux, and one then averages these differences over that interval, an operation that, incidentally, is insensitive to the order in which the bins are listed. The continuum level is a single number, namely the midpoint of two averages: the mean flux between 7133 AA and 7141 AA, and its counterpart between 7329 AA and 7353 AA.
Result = 0.84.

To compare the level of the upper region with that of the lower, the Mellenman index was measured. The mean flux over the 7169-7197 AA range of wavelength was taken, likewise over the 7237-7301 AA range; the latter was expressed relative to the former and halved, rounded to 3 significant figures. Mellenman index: 0.511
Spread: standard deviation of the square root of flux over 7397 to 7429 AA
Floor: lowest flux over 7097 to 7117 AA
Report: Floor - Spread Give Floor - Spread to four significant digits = 21.75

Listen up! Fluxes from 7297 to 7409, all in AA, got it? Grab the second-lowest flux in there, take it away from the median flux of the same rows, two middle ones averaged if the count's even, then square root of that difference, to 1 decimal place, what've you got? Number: 1.2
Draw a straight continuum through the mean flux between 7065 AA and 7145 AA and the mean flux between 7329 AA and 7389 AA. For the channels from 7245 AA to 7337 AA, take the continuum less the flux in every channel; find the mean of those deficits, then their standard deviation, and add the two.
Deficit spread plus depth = 1.0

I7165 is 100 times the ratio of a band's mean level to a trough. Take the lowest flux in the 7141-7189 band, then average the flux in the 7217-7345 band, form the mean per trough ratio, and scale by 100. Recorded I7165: 105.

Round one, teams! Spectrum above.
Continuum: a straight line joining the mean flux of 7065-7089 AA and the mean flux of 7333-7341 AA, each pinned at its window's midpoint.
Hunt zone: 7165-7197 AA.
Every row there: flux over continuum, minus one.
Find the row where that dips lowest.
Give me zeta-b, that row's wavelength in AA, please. 7183.0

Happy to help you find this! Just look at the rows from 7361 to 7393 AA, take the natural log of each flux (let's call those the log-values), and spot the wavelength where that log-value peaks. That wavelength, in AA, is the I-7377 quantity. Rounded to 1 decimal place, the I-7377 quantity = 7387.0 AA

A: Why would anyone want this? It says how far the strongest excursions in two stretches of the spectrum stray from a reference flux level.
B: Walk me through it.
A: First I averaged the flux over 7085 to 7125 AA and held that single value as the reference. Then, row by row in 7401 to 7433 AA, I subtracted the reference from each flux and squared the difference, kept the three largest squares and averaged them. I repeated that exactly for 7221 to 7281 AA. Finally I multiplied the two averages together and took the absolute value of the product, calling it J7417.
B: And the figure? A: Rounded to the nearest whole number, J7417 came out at 10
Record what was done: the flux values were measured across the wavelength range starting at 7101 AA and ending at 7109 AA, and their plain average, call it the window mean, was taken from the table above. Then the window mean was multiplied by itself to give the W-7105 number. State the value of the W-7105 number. 522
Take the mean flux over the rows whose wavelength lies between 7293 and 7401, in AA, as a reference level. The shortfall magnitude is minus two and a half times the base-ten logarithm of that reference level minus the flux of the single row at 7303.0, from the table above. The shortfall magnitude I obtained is 3.3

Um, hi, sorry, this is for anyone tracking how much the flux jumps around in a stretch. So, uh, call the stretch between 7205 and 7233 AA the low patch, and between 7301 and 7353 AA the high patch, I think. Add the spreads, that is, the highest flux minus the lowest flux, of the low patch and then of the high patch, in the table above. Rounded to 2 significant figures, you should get 5.6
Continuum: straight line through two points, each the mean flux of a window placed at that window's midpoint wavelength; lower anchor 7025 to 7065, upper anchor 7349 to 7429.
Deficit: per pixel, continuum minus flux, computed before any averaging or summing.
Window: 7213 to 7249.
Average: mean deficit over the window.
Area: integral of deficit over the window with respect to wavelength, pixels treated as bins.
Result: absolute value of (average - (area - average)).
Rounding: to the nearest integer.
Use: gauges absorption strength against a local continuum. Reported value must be 6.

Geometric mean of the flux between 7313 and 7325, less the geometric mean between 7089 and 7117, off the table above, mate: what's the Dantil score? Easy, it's -1.2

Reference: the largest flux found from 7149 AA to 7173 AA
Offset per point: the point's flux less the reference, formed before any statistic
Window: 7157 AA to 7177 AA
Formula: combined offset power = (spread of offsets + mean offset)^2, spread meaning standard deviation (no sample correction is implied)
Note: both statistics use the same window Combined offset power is 0.00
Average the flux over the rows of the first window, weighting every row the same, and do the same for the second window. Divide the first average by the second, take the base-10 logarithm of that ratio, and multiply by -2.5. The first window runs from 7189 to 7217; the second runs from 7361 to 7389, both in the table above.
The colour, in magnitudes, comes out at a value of -0.017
